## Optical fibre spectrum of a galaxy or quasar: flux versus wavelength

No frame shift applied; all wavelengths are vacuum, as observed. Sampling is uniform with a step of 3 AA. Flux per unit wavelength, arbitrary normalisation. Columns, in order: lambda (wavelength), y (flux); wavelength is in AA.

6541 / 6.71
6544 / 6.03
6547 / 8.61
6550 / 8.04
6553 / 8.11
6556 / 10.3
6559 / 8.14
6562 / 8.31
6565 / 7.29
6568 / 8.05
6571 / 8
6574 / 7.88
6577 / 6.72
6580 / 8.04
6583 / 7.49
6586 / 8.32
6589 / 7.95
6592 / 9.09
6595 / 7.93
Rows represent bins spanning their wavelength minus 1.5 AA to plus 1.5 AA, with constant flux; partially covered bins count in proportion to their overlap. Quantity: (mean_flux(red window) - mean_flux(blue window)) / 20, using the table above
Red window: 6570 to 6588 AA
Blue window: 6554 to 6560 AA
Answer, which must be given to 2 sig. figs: -0.074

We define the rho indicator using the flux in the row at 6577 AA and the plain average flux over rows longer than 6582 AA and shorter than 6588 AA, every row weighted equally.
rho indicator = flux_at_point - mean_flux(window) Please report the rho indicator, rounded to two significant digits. -1.2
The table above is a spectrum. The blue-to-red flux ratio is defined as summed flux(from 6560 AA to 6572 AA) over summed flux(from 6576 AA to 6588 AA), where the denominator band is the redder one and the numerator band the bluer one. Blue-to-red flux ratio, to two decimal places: 1.04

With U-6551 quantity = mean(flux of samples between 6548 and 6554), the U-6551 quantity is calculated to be 8.1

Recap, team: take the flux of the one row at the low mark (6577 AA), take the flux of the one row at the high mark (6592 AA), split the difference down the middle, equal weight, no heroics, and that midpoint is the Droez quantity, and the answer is 7.9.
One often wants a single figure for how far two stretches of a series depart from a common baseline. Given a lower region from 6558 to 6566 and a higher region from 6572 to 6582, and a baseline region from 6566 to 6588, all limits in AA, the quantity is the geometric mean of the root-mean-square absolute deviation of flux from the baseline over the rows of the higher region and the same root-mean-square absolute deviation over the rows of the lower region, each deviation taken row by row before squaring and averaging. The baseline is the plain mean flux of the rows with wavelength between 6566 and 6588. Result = 0.54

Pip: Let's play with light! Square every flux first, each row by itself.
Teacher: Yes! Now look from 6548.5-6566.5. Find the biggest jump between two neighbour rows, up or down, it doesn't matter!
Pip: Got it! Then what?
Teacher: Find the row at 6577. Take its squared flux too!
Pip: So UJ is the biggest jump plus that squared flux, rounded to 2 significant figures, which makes 85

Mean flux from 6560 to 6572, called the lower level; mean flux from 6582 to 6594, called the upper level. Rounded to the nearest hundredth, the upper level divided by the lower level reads 1.04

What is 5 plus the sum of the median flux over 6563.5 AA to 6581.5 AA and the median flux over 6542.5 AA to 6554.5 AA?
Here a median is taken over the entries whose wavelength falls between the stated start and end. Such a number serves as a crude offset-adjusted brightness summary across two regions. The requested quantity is 21.0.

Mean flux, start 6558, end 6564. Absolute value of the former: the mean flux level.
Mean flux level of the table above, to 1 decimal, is 8.2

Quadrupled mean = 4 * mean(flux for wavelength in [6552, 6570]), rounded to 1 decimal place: 33.5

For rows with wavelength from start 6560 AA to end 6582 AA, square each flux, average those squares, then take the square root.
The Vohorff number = 7.77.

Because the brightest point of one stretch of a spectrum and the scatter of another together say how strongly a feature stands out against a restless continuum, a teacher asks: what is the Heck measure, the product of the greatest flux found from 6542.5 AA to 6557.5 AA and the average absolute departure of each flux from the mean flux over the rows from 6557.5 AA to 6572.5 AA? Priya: 2.8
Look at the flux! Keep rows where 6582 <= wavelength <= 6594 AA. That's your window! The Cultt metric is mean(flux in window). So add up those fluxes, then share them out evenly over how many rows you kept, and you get 8.2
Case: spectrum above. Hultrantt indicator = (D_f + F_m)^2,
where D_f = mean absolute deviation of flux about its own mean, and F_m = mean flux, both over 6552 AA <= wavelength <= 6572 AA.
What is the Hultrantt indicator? 79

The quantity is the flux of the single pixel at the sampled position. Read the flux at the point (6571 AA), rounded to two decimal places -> 8.00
